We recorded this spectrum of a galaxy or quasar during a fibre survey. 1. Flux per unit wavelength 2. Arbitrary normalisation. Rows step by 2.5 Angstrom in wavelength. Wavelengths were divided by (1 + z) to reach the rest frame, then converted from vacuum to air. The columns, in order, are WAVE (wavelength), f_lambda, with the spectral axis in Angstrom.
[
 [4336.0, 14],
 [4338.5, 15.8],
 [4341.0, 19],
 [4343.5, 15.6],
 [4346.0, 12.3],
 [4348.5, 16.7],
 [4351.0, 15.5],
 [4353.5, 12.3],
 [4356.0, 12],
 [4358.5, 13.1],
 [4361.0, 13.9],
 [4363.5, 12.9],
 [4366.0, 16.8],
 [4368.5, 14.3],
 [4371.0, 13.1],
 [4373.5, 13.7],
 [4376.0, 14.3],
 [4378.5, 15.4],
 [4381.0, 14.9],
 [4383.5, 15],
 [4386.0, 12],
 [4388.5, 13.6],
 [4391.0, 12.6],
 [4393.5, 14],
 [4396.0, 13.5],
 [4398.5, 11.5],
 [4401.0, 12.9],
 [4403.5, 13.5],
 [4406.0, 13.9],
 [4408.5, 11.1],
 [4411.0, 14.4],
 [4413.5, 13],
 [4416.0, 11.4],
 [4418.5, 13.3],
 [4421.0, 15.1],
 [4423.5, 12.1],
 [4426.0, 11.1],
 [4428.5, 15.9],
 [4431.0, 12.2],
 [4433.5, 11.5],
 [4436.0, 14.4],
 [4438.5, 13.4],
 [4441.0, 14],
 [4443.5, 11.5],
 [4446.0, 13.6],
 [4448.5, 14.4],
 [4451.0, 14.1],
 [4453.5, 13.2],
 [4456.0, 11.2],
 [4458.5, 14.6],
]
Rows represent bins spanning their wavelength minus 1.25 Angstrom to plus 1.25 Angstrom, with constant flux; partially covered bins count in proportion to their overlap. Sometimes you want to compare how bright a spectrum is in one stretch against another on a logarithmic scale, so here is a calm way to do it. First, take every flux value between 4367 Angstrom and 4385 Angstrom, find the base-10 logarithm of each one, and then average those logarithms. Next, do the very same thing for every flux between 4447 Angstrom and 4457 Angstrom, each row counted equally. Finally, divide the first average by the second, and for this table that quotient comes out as 1.03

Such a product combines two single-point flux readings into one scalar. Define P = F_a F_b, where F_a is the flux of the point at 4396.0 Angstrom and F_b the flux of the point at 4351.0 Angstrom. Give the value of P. 209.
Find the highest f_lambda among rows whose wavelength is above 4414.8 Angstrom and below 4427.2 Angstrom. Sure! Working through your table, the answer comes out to 15.1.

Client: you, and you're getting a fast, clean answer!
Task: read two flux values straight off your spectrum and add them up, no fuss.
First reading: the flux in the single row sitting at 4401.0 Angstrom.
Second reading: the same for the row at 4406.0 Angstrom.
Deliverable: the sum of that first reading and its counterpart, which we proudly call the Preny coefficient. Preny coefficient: 26.8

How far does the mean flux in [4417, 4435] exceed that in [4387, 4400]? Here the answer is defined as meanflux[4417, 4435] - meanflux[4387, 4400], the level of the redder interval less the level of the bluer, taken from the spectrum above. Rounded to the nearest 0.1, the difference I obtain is 0.0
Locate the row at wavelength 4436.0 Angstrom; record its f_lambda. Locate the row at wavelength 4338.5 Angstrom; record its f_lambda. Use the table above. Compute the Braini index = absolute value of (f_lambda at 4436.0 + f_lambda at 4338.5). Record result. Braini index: 30.20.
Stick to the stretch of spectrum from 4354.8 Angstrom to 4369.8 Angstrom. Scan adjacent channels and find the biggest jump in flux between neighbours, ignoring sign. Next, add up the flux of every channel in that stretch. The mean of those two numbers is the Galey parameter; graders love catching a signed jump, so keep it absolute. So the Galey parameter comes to 43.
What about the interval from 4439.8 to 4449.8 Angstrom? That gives 28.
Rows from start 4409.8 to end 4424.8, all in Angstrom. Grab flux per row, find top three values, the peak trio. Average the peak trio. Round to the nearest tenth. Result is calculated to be 14.3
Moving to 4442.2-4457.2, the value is 14.0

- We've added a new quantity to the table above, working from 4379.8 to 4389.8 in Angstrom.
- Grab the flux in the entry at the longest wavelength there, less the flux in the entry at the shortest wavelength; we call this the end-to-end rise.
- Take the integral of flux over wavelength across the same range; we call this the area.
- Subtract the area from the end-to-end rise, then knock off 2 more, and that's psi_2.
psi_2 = -142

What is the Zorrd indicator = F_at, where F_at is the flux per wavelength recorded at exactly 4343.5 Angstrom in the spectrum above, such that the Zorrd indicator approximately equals 15.6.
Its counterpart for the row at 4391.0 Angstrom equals 12.6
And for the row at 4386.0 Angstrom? 12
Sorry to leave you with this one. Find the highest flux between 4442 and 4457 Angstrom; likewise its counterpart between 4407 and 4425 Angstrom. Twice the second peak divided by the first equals 2.10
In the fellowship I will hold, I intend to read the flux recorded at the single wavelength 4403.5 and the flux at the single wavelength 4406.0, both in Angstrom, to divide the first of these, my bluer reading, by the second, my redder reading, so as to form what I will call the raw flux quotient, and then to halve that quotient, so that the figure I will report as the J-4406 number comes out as 0.49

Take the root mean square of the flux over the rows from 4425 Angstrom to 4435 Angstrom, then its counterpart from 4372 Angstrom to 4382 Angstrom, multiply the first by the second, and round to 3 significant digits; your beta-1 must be 187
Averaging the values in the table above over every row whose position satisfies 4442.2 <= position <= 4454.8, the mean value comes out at 13.4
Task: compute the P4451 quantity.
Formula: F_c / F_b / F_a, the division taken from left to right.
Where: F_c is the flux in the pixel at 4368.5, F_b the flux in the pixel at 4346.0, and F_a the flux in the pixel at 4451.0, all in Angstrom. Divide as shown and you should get 0.082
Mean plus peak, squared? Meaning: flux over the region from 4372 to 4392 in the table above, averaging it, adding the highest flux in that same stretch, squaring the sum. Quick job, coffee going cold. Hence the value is 861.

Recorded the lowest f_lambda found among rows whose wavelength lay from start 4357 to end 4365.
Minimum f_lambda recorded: 12.9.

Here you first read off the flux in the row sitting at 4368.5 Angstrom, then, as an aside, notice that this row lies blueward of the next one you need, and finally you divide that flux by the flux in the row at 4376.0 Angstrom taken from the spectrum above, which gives 1.00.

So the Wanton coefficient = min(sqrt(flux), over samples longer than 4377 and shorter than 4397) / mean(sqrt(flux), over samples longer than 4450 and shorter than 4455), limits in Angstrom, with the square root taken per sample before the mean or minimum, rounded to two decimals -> 0.94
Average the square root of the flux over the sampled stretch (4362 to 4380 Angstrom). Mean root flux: 3.79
